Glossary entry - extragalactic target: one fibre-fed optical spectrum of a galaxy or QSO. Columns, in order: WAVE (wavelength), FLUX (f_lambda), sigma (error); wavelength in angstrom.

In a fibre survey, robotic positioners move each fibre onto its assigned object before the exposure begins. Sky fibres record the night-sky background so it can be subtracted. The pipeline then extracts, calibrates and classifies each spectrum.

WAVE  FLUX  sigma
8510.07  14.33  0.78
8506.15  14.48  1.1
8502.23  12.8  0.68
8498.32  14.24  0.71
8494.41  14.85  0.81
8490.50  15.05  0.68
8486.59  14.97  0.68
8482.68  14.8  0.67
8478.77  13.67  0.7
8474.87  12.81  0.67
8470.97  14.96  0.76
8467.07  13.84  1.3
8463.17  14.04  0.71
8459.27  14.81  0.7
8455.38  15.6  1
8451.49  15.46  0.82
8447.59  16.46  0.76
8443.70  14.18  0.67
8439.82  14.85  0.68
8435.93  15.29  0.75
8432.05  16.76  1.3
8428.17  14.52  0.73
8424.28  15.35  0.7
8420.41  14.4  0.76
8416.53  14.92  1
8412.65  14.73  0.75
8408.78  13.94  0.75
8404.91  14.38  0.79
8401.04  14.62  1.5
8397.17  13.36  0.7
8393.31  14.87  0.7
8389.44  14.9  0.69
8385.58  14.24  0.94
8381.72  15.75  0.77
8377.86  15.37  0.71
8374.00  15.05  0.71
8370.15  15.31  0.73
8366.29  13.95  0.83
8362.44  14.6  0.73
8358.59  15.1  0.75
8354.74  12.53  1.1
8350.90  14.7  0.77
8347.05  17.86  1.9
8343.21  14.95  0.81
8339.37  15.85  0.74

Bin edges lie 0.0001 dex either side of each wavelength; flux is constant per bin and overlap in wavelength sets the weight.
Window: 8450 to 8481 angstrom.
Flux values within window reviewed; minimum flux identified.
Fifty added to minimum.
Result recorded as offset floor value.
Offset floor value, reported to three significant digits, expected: 62.8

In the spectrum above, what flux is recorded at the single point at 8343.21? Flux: 14.95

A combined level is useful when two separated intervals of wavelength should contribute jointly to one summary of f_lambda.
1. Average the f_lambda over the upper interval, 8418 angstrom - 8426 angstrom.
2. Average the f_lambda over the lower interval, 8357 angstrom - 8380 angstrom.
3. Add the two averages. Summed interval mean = 29.77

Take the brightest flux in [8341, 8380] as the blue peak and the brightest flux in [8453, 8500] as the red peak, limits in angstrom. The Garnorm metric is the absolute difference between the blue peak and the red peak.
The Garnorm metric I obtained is 2.3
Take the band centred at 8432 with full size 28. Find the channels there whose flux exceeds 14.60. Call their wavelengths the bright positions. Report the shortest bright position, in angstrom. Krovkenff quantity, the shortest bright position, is 8424.28 angstrom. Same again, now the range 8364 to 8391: 8370.15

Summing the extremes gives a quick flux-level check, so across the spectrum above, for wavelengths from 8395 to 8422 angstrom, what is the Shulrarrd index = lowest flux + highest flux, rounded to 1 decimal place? 28.3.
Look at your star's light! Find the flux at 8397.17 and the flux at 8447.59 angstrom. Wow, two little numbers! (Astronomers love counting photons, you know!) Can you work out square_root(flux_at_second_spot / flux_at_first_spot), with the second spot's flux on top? 1.11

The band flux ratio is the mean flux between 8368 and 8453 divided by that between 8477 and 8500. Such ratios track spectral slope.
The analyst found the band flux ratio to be 1.02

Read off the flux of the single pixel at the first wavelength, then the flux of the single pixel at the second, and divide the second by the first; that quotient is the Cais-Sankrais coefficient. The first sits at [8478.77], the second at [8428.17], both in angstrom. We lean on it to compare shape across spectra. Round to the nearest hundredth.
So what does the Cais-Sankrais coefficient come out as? 1.06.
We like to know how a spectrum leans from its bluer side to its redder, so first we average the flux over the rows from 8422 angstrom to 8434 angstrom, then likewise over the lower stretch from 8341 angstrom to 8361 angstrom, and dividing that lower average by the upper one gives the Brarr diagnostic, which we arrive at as 0.97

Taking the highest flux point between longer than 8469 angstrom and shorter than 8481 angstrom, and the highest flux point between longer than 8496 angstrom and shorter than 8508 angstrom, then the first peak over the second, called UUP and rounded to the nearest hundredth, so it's 1.03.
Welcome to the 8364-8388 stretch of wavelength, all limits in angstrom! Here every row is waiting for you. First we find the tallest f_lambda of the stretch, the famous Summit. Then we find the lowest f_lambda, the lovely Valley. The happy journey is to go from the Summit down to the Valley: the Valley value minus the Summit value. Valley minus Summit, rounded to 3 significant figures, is -1.80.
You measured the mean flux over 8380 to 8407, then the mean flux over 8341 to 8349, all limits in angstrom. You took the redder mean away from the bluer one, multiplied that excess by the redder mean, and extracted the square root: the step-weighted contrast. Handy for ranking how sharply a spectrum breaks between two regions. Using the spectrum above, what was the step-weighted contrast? 5.1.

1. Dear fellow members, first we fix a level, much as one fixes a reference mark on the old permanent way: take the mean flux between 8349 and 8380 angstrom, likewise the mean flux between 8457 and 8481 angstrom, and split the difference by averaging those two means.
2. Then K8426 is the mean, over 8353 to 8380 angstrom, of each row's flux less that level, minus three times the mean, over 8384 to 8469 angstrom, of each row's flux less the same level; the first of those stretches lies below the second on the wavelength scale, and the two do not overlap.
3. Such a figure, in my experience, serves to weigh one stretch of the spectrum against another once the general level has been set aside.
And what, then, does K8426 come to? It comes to -1.2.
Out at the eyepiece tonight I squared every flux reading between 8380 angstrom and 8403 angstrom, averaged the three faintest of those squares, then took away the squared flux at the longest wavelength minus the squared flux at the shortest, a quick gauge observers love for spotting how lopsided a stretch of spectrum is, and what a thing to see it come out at 233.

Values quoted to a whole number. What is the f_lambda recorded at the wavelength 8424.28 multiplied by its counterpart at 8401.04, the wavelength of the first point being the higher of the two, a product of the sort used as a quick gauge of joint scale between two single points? 224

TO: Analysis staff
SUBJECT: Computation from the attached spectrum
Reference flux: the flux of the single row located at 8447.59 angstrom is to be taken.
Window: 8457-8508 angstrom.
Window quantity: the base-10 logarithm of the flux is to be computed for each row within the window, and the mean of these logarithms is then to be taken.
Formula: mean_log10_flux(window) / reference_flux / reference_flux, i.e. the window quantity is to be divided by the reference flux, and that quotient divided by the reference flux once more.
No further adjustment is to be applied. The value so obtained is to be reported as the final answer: 0.0043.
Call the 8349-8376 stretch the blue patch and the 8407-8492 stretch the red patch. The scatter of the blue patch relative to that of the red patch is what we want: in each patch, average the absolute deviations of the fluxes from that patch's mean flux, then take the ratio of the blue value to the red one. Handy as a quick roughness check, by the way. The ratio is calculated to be 1.10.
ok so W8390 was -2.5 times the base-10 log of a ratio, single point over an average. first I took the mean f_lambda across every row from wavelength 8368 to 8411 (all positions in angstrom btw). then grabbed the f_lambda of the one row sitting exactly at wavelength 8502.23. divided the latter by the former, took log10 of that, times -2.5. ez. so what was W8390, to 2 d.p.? 0.15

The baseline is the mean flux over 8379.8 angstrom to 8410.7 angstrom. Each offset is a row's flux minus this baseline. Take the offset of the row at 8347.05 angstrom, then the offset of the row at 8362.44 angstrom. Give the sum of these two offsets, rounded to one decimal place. 3.4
